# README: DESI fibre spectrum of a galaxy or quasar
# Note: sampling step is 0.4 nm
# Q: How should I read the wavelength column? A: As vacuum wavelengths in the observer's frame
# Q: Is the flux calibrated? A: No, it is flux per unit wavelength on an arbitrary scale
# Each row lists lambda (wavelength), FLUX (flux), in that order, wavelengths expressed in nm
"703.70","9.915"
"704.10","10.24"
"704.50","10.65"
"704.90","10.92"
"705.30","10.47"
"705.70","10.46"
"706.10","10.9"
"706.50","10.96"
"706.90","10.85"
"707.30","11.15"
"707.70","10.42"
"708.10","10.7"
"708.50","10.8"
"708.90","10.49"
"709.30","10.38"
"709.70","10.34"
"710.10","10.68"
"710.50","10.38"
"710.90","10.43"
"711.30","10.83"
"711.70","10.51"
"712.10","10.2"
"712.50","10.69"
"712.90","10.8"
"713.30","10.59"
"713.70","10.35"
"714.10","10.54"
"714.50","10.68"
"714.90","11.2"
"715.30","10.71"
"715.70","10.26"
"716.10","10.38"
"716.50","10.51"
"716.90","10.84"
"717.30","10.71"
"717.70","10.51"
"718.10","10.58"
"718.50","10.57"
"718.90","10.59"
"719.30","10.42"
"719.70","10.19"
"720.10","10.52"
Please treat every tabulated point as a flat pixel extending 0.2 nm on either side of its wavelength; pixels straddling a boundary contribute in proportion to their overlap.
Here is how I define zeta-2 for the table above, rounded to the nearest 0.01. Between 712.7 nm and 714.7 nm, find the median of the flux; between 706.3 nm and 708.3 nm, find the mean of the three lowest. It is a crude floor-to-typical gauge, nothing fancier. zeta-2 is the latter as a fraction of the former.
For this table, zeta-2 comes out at 1.01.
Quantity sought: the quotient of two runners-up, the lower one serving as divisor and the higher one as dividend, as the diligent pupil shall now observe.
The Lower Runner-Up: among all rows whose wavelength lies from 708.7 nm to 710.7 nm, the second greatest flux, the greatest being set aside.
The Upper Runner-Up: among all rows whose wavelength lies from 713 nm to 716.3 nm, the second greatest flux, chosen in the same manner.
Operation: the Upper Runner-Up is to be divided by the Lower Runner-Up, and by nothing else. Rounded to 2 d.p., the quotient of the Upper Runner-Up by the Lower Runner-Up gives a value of 1.02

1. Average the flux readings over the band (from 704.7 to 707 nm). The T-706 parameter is 10.8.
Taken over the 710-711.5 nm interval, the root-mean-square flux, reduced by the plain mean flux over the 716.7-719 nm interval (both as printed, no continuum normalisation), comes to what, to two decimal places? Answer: -0.05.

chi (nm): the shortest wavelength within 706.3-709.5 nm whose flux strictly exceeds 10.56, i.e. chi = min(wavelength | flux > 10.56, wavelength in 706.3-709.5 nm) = 706.50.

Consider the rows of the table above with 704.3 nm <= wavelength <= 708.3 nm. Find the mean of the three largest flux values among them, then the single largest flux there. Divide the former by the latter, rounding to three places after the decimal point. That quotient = 0.987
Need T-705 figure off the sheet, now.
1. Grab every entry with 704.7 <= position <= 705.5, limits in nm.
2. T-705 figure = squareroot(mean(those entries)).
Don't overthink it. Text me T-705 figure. 3.270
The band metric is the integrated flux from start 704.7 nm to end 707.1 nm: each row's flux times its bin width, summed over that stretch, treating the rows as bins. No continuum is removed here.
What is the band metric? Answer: 25.8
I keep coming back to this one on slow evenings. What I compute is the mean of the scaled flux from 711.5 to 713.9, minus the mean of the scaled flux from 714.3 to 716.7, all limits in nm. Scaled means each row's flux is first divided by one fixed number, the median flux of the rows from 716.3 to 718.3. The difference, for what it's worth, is -0.009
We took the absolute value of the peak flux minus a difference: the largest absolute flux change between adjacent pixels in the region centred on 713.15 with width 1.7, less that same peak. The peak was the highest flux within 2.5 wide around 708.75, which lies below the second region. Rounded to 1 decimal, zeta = 21.4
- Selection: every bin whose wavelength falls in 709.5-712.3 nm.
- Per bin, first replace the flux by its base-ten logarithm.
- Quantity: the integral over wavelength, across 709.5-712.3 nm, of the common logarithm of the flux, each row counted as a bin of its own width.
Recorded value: 2.9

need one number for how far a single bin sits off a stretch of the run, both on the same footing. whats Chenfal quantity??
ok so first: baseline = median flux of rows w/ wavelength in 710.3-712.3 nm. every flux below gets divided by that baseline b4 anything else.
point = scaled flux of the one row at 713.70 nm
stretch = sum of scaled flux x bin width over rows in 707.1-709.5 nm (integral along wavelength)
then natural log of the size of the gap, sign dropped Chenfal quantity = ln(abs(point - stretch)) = 0.4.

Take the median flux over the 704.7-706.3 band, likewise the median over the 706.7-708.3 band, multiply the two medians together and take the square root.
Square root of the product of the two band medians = 10.73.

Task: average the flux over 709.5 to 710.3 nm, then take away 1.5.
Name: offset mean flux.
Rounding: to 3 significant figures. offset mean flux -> 9.01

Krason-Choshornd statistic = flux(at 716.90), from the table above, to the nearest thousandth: 10.840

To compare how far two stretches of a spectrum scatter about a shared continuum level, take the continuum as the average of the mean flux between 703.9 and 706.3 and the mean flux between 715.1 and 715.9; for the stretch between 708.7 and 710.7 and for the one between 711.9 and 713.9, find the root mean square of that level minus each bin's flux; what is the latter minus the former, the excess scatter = 0.07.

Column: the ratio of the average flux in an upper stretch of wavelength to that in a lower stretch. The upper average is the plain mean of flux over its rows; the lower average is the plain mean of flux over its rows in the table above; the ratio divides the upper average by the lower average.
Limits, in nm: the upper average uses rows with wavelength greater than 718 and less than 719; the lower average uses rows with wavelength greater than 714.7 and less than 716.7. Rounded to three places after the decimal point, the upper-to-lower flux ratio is 0.997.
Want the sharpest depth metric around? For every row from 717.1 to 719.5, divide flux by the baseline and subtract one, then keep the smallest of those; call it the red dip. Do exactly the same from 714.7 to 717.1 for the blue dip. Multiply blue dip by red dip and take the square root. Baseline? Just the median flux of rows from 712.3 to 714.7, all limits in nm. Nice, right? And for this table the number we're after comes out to 0.027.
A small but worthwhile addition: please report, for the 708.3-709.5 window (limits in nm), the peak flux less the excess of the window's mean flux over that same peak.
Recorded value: 11.0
